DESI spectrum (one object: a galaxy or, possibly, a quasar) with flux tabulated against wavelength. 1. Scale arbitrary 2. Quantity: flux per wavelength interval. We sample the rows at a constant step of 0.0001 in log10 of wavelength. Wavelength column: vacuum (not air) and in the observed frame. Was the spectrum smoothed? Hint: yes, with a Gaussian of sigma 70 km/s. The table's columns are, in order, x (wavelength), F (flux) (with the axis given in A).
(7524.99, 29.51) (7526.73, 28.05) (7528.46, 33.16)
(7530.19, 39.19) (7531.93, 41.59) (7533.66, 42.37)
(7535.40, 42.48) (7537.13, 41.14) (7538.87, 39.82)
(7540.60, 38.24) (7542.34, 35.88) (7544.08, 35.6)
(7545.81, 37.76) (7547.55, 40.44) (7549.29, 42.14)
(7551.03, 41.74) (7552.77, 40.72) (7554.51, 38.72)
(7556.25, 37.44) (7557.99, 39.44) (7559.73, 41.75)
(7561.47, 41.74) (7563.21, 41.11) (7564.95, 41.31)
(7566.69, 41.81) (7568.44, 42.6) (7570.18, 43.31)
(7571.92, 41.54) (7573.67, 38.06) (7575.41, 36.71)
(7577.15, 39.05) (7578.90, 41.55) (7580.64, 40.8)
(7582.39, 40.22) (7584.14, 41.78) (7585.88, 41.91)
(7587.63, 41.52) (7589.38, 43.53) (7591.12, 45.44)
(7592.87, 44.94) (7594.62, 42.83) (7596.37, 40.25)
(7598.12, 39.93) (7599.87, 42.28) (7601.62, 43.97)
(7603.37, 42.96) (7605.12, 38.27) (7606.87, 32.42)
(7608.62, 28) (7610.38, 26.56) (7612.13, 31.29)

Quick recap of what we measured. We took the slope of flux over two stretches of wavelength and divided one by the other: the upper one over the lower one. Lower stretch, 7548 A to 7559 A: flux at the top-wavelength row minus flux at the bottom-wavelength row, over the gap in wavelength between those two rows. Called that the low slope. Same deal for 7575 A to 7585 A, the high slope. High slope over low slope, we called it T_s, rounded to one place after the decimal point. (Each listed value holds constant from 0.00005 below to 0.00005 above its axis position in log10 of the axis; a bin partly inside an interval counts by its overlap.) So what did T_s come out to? -1.9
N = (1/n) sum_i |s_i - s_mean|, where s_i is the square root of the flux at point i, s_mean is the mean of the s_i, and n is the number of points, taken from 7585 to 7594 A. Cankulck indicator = 0.11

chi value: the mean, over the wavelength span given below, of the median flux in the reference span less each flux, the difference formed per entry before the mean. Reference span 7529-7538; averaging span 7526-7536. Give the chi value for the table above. 4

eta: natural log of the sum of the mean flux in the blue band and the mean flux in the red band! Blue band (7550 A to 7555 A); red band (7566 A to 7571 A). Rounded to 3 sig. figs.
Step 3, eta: 4.42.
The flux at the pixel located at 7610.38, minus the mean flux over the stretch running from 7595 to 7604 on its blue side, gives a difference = -15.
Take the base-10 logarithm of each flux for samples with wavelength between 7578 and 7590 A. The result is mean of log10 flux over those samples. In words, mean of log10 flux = 1.62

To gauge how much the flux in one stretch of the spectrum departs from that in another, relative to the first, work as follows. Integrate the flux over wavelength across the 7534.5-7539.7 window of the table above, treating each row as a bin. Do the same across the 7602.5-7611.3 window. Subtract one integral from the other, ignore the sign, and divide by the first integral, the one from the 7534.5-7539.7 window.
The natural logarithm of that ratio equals -1.0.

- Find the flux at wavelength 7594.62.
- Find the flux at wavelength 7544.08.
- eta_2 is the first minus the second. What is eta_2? 7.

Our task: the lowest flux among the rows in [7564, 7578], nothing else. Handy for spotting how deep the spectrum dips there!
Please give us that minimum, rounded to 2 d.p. 36.71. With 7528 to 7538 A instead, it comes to 33.16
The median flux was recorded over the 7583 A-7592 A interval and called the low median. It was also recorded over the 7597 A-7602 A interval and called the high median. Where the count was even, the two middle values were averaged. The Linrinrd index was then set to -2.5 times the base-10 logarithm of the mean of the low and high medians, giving -4.06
